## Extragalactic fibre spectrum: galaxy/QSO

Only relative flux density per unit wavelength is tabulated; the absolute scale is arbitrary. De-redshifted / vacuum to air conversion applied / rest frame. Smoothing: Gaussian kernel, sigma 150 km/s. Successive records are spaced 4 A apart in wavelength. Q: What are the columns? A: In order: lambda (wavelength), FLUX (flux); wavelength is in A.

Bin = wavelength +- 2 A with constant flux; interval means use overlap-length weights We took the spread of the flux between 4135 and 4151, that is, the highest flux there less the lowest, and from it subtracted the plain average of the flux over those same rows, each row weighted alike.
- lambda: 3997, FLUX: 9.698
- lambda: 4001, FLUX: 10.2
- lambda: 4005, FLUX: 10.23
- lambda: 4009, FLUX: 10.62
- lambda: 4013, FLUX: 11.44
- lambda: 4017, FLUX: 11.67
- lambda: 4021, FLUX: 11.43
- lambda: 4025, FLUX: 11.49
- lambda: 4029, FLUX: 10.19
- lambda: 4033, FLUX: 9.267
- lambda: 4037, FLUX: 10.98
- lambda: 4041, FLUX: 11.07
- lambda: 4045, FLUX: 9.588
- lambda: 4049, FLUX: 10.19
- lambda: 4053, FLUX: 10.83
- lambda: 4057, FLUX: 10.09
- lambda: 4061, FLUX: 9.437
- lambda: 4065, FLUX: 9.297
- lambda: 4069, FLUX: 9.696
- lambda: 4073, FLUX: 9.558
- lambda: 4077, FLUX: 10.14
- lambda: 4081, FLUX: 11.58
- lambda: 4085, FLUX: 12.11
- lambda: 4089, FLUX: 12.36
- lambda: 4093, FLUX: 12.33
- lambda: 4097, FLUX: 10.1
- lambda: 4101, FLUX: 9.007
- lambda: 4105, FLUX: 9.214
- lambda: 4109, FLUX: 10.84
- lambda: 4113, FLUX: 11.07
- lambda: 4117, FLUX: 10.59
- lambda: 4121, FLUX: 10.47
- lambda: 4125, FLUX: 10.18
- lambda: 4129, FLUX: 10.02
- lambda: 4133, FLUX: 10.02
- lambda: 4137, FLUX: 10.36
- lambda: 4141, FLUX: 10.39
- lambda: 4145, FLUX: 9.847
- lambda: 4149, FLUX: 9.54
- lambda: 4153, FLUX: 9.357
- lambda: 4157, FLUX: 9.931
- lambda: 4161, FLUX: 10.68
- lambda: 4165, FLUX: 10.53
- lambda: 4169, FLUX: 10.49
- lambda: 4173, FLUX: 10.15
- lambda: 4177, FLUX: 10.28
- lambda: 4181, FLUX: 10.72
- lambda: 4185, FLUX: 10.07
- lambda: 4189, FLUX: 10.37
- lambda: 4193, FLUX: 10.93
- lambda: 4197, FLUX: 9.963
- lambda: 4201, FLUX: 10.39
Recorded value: -9.18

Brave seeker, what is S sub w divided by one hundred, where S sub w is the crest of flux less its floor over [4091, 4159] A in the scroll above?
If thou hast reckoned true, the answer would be 0.033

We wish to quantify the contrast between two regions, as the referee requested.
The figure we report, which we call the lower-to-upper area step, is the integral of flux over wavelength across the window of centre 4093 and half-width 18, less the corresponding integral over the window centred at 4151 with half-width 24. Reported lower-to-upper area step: -95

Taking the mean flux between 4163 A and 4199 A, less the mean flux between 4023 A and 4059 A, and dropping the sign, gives 0.0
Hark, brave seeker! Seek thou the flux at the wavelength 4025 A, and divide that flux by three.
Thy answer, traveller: 3.83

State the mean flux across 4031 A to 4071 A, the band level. 10.0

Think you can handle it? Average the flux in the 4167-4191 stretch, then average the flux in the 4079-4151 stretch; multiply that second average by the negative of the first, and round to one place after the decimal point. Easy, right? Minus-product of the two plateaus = -109.2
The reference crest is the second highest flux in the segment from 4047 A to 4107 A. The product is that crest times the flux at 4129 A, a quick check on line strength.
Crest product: 124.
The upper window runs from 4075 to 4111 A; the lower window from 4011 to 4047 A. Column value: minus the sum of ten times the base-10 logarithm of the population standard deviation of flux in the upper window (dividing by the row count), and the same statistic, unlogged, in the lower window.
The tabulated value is -1.8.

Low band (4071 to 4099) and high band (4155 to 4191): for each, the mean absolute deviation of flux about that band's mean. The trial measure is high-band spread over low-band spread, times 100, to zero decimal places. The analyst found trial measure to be 21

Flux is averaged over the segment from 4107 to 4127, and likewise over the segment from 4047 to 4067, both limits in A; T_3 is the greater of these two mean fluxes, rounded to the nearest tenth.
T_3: 10.6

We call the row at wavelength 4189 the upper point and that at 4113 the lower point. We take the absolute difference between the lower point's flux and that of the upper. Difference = 0.7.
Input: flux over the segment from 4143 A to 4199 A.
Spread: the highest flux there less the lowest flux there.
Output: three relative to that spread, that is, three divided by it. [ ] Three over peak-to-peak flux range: 1.9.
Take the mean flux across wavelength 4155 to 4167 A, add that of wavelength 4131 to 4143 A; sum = 20.6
